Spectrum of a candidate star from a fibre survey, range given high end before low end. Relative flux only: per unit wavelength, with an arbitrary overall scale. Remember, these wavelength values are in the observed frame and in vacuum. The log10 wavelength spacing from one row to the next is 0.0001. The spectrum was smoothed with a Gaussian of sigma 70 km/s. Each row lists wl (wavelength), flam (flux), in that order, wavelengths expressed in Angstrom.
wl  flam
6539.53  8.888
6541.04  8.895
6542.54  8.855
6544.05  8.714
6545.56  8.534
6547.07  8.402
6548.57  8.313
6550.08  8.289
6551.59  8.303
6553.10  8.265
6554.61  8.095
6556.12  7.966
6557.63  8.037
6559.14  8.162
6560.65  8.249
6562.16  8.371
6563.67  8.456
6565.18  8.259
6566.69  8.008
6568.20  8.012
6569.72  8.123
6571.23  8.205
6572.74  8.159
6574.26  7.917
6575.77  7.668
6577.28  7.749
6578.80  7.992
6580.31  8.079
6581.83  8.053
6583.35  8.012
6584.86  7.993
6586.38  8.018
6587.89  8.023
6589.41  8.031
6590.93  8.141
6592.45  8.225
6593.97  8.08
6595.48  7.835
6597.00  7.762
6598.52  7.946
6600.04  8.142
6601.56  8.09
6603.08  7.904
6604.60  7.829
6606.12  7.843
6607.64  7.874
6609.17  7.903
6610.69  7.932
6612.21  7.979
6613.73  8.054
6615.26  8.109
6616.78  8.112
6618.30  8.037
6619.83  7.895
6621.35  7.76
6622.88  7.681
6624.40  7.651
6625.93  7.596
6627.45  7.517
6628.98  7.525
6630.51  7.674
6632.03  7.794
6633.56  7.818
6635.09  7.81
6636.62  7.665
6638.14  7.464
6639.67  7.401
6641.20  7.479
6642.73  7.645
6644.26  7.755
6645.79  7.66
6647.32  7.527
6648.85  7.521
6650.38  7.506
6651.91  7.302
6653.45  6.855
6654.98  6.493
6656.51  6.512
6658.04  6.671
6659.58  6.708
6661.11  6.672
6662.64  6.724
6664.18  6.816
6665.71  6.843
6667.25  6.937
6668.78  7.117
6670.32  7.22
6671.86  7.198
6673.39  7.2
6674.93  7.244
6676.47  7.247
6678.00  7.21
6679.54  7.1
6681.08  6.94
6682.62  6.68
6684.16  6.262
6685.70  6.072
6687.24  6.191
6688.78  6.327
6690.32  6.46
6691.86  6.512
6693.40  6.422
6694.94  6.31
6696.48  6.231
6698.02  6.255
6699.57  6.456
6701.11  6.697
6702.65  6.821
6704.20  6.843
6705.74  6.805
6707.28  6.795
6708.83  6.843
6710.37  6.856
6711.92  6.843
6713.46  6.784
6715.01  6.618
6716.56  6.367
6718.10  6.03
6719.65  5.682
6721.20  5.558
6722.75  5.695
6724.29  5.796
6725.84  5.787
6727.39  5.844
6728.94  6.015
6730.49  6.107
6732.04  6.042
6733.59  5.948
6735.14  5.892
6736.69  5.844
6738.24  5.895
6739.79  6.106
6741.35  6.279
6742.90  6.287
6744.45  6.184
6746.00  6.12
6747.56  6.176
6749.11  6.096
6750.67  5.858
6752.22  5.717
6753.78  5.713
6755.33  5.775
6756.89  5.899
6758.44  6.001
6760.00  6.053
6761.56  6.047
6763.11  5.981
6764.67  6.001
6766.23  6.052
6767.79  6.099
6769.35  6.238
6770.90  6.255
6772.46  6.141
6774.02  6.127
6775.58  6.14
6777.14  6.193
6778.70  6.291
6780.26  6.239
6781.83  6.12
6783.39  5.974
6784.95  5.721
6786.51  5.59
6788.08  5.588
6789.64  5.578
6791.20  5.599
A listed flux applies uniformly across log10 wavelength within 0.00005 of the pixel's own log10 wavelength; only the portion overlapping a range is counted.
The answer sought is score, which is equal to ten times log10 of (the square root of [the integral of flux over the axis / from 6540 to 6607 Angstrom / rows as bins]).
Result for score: 13.7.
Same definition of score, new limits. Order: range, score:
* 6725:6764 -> 11.8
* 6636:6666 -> 11.7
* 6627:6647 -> 10.9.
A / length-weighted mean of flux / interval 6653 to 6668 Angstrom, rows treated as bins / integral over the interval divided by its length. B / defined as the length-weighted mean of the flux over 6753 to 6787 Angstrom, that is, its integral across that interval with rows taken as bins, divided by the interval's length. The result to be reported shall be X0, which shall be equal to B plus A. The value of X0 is 12.8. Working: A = 6.72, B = 6.0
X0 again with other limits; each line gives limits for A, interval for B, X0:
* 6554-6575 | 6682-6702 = 14.5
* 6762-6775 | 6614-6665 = 13.6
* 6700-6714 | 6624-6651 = 14.4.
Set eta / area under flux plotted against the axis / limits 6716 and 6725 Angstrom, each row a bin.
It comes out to 53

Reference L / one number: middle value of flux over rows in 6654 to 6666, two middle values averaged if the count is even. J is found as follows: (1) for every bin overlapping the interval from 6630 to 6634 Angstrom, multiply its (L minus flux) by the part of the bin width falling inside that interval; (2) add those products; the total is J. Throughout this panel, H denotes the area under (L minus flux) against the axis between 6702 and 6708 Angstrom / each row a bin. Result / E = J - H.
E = -4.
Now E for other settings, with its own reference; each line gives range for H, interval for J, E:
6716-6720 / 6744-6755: 5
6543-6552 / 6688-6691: 17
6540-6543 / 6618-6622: 2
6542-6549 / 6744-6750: 16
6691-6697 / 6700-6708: -3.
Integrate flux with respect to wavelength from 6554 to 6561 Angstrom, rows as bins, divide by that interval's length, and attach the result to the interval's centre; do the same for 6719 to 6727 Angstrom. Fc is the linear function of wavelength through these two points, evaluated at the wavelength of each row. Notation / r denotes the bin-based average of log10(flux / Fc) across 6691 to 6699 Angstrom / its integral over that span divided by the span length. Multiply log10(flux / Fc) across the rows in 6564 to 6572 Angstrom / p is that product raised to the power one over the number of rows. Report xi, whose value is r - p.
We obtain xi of 0.009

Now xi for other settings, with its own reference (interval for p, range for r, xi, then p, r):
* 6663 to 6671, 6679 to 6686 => -0.006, 0.028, 0.022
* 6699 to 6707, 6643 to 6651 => 0.000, 0.048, 0.048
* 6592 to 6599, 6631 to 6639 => 0.021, 0.022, 0.043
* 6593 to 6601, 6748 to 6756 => 0.021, 0.022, 0.043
